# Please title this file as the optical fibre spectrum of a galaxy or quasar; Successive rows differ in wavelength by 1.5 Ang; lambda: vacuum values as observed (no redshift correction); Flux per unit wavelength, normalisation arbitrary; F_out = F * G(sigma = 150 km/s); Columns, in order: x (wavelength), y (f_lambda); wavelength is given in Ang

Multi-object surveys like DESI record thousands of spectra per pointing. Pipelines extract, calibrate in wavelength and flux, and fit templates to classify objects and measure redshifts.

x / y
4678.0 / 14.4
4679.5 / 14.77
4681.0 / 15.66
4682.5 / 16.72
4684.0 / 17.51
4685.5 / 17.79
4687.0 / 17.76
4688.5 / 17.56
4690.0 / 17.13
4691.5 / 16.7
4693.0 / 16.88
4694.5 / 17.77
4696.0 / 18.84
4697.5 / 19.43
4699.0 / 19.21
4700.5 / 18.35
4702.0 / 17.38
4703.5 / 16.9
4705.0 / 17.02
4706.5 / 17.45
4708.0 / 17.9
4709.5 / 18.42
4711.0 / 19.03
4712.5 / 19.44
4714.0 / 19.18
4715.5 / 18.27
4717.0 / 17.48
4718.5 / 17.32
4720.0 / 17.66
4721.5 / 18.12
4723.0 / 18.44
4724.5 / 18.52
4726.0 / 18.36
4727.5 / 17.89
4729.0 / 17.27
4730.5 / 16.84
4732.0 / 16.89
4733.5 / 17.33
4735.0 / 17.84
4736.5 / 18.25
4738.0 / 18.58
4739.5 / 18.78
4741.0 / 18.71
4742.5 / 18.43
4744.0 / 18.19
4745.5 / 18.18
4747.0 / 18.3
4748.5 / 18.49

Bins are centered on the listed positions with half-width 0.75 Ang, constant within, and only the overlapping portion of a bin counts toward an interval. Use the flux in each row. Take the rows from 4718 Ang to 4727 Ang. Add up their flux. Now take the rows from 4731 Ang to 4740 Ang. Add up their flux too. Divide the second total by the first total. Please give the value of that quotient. 0.99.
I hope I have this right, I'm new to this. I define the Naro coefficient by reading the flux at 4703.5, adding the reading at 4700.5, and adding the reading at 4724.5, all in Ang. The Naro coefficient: 53.8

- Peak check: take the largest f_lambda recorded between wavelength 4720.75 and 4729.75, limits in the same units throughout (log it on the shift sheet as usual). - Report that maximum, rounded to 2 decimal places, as 18.52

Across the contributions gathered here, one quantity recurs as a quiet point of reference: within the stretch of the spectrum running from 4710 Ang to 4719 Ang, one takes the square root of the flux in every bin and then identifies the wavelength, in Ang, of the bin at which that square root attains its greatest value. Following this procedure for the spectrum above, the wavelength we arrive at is 4712.5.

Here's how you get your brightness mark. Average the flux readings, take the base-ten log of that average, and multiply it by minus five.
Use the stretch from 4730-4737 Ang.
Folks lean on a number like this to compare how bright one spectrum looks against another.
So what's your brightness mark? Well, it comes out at -6.21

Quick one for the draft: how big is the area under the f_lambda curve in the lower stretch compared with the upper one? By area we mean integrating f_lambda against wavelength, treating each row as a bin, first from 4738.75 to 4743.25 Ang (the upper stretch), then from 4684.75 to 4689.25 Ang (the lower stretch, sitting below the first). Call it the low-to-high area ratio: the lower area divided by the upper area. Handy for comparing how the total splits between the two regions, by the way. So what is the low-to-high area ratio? 0.95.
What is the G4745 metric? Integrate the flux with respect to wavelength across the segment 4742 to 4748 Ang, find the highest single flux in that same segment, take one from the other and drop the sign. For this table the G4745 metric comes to 91.2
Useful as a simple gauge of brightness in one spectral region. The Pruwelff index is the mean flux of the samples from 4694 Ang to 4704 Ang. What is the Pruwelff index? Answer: 18.3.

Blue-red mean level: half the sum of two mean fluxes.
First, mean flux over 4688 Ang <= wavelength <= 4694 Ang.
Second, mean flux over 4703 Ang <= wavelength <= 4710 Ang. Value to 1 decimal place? 17.3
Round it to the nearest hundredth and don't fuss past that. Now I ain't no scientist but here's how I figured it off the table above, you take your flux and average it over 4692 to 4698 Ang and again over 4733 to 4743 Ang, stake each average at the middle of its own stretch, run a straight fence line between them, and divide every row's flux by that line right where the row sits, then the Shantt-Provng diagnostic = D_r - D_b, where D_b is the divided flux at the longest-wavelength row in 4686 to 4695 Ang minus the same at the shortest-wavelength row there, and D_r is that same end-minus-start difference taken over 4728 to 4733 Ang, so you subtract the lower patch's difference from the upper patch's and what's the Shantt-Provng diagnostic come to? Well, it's -0.02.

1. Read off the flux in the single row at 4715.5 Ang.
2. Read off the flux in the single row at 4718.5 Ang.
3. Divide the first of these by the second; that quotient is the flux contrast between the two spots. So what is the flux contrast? 1.05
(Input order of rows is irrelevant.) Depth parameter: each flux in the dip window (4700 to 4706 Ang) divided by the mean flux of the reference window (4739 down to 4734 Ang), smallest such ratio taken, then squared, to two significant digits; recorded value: 0.86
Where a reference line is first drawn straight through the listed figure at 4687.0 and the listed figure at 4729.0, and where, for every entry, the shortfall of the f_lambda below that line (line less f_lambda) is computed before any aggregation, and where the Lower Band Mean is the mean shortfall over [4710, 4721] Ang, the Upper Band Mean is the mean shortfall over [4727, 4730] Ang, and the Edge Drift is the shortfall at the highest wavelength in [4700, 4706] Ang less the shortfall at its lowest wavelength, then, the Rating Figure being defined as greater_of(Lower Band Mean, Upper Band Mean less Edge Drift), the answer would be -0.9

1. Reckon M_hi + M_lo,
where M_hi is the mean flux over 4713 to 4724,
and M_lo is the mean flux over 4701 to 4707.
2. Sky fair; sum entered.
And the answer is 35.3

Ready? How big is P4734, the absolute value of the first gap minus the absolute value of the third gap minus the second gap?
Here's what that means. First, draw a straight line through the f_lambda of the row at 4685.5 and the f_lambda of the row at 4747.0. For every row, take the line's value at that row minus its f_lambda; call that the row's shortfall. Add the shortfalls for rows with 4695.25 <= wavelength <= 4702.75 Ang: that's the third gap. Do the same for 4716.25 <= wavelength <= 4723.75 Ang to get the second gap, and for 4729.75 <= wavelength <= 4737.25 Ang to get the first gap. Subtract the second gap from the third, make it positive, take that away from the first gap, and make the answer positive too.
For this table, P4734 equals 1.3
